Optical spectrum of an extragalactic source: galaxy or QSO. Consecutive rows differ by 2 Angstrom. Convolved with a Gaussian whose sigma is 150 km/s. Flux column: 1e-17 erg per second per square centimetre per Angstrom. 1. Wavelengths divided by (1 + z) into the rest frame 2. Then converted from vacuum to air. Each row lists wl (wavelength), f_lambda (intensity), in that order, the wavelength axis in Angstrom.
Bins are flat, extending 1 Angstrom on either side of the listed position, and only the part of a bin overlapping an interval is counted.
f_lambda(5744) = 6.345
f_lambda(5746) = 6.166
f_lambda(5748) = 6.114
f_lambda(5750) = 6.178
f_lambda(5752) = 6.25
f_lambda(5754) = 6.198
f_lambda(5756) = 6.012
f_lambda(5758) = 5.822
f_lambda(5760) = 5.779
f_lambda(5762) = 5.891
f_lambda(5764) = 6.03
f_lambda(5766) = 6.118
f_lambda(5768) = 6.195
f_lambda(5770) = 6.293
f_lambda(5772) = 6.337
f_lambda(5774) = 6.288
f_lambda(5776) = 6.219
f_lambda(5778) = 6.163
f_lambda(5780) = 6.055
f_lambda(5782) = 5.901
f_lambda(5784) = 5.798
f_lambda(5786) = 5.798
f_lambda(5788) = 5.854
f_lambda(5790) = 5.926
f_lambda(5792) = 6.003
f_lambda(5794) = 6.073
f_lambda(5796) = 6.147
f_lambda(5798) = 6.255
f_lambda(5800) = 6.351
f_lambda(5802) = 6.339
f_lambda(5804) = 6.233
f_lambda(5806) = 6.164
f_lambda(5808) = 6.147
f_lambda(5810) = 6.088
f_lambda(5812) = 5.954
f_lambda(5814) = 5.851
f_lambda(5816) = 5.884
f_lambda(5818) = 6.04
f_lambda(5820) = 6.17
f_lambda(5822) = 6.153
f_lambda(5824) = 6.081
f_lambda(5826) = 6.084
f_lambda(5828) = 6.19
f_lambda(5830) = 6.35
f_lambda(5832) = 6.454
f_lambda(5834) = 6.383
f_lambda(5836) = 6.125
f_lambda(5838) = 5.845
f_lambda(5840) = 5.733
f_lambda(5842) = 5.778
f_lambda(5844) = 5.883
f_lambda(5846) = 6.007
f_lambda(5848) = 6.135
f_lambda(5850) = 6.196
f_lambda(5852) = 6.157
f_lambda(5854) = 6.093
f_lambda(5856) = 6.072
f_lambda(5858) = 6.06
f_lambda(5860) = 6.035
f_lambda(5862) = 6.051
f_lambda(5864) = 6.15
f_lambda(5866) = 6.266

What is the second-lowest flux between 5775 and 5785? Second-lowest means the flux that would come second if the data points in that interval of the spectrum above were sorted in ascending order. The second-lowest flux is 5.901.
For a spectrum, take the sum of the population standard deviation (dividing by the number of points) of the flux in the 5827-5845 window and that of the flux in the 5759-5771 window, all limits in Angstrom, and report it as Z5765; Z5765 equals 0.44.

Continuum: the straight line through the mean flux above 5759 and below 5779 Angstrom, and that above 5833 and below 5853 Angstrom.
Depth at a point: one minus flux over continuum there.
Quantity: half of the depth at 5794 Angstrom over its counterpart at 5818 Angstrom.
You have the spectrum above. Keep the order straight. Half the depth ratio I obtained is 0.5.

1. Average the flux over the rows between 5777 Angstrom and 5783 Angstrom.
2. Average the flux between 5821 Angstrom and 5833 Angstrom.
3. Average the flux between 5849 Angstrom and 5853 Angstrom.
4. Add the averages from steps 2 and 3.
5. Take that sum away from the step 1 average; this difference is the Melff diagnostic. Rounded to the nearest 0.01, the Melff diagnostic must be -6.36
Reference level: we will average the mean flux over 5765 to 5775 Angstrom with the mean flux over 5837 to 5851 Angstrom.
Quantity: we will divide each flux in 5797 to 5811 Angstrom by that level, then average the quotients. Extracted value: 1.02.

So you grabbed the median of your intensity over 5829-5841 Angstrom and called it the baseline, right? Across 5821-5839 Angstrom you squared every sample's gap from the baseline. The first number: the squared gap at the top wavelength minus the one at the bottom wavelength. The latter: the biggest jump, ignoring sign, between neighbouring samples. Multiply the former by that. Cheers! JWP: 0.021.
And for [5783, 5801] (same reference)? -0.009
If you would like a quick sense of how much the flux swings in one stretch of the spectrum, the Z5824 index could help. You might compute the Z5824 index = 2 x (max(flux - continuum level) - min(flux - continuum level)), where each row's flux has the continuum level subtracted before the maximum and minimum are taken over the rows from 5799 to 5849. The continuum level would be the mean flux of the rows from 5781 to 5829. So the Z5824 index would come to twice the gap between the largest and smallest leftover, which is 1.44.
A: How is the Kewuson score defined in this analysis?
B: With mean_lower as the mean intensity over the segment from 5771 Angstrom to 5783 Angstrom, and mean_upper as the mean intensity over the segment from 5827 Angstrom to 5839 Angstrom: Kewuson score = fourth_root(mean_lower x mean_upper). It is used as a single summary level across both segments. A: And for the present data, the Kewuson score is 2.49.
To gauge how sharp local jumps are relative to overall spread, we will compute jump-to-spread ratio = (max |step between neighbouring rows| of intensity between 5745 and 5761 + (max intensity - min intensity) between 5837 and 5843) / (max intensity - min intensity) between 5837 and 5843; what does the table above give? 2.7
